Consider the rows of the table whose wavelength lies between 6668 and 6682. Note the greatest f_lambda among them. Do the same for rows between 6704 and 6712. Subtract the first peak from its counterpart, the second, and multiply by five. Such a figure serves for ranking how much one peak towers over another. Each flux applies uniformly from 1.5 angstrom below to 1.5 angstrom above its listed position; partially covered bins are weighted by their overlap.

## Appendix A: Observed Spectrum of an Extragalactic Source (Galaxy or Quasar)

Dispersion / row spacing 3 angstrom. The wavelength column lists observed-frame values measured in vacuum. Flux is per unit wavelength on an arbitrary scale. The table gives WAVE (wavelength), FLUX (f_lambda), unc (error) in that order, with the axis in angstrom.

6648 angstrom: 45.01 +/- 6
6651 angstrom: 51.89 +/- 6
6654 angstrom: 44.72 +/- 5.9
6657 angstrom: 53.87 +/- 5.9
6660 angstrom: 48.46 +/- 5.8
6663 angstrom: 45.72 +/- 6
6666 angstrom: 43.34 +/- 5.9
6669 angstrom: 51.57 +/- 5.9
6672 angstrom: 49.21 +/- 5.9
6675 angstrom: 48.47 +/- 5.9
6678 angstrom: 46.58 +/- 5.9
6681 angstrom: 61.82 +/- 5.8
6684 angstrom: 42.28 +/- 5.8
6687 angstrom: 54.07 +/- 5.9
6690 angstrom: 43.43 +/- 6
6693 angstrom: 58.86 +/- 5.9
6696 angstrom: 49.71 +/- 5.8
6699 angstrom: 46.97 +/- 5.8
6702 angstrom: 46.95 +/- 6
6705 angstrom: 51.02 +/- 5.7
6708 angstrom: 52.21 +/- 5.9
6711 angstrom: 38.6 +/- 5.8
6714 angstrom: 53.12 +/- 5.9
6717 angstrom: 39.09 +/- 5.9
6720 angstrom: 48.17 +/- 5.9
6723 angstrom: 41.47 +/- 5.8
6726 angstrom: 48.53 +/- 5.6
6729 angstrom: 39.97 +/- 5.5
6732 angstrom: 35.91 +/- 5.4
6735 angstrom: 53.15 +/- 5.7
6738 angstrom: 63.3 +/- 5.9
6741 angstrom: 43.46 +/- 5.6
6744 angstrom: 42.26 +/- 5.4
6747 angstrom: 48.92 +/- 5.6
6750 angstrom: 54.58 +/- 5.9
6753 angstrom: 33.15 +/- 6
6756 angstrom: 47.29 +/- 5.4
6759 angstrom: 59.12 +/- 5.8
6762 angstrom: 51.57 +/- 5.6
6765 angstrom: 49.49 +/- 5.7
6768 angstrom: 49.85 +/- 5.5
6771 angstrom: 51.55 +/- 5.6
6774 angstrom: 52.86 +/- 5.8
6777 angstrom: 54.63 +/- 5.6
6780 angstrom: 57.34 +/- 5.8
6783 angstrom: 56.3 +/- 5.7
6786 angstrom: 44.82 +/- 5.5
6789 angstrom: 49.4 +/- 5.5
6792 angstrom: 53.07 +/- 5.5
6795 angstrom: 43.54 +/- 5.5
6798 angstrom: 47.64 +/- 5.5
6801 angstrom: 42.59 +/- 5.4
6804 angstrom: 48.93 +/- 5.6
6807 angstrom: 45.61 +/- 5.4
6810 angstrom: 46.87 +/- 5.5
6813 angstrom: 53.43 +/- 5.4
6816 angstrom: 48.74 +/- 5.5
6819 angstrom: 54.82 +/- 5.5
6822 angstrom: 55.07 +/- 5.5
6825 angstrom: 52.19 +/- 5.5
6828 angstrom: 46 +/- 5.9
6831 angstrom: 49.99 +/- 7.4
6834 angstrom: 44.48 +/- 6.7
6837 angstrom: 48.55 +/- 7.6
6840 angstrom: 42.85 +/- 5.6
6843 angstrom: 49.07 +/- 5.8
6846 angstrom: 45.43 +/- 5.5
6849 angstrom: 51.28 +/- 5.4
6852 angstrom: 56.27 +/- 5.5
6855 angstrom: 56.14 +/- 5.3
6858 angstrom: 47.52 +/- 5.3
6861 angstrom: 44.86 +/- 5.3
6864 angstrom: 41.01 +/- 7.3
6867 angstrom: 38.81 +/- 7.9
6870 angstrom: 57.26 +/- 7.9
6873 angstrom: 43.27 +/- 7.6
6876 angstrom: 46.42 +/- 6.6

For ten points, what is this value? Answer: -48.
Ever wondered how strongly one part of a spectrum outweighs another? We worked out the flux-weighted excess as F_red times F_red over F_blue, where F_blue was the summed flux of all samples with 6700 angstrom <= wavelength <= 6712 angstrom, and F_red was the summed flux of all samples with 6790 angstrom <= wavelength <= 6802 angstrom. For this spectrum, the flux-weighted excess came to 185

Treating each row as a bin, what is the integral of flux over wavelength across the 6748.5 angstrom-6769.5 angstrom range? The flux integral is 1035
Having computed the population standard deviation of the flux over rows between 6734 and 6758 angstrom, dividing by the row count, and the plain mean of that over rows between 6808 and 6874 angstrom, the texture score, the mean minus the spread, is 40.3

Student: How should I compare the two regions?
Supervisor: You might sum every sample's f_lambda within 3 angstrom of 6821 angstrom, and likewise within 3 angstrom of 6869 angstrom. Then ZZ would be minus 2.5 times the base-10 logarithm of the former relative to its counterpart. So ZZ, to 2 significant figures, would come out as -0.15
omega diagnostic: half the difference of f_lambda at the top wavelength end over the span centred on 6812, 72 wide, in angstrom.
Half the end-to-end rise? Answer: -5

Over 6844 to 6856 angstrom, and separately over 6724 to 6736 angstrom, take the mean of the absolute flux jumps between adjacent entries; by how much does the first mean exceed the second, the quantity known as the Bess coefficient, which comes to -6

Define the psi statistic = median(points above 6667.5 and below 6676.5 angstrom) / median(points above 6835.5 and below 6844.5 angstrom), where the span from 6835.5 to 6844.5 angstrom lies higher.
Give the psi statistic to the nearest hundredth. 1.01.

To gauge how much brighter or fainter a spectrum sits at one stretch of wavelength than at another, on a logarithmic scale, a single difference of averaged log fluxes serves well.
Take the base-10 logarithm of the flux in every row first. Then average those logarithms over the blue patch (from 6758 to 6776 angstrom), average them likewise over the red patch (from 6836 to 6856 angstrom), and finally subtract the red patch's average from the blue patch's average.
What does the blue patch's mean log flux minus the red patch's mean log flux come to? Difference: 0.022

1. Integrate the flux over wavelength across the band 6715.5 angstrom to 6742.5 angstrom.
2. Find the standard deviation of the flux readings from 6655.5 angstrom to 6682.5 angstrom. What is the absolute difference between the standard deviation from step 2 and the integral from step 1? 1234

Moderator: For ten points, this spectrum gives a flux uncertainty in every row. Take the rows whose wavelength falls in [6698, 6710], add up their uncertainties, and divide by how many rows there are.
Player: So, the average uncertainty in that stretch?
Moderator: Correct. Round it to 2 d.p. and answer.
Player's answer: 5.85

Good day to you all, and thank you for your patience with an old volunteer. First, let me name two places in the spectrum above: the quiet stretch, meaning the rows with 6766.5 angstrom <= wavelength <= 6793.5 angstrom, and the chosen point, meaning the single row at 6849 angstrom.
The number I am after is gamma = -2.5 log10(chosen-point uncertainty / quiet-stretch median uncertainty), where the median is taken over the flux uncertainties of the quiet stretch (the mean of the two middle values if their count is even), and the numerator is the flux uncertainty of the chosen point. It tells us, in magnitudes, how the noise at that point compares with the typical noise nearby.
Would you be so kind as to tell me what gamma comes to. 0.039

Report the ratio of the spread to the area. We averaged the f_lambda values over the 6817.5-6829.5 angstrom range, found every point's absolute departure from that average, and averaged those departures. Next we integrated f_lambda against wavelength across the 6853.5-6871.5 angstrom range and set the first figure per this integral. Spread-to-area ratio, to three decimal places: 0.004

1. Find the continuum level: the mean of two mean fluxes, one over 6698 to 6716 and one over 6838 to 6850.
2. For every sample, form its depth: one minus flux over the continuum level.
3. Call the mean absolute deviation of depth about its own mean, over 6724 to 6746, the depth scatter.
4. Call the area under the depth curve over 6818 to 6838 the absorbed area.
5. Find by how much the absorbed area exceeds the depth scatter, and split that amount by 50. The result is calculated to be -0.025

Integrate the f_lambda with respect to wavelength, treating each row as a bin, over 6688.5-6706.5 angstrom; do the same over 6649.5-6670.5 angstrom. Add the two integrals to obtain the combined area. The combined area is 1910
